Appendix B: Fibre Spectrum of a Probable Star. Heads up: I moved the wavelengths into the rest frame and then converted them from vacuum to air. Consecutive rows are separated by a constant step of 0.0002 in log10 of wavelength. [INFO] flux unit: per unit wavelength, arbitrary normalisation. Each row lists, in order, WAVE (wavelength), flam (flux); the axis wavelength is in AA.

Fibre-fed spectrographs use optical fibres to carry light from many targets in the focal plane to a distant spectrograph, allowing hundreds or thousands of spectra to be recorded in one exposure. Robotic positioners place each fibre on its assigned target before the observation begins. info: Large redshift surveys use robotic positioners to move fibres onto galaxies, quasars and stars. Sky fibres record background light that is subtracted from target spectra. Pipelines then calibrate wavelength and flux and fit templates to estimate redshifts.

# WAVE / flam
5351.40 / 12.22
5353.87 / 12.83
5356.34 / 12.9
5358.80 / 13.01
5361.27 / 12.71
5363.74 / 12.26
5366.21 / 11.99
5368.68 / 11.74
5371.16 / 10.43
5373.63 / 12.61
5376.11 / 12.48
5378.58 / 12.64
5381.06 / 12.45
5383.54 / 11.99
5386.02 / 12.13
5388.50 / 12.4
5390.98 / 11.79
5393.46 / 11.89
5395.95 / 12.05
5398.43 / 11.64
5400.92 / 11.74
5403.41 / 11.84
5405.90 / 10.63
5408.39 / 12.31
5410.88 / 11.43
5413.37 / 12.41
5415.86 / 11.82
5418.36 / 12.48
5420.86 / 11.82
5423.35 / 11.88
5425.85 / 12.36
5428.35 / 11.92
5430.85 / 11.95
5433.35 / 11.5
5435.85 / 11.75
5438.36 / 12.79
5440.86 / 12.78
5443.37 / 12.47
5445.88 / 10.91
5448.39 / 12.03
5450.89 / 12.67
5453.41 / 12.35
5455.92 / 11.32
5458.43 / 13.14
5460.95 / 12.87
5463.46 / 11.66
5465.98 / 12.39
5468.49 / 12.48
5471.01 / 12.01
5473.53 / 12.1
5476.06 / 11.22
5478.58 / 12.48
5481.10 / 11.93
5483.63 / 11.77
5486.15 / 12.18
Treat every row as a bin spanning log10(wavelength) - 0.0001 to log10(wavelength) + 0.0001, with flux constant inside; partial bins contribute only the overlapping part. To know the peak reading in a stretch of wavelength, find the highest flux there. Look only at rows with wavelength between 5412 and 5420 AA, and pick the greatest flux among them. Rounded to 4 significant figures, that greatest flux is 12.48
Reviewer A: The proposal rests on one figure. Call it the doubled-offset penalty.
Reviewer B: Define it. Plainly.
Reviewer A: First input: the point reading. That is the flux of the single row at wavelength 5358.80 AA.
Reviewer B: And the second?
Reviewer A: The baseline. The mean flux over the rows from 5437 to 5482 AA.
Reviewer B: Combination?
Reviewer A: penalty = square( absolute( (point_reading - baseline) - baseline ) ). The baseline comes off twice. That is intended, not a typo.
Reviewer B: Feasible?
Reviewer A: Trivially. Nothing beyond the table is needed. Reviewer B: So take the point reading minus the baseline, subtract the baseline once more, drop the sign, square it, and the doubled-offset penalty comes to 130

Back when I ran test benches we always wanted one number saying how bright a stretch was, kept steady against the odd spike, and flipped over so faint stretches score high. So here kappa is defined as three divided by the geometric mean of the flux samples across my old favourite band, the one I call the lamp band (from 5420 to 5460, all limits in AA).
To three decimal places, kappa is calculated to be 0.248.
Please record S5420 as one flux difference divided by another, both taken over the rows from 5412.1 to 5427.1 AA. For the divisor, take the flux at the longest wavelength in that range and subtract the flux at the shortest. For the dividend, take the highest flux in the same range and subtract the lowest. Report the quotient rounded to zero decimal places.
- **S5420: -13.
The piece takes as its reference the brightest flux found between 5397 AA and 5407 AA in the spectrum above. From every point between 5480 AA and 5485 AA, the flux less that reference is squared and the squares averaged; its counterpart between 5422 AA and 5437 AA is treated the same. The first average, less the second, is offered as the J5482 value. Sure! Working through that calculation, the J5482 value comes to -0.1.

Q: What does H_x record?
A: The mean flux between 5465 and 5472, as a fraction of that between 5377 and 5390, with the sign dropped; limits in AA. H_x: 1.00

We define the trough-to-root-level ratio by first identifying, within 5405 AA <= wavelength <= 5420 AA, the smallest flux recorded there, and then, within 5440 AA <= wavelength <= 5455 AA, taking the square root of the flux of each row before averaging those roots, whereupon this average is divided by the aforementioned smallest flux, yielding 0.328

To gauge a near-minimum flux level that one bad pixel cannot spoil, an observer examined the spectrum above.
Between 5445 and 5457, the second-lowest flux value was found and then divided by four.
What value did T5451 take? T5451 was 2.83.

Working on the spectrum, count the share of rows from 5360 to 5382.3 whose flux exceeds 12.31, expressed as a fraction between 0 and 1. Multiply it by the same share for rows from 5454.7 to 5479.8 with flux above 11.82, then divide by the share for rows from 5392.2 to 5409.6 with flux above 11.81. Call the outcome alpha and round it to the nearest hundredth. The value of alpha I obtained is 0.68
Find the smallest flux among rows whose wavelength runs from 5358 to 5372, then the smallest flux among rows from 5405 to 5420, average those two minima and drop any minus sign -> 10.5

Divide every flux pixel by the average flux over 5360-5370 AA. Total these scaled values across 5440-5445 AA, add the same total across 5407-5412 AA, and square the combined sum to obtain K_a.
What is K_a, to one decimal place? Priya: 16.2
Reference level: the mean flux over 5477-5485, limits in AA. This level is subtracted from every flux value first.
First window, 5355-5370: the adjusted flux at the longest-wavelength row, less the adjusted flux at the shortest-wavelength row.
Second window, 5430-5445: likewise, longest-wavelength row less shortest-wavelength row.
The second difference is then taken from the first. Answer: -1.7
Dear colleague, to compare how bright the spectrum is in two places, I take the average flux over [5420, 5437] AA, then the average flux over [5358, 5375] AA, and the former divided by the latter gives 0.98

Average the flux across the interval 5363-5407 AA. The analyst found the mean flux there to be 11.9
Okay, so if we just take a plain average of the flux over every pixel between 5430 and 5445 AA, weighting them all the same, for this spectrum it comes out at 12.2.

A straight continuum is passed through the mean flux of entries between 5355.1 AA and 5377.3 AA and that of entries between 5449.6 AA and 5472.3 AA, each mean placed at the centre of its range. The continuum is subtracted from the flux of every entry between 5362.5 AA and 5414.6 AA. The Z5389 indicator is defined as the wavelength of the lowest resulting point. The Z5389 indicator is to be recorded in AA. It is 5371.16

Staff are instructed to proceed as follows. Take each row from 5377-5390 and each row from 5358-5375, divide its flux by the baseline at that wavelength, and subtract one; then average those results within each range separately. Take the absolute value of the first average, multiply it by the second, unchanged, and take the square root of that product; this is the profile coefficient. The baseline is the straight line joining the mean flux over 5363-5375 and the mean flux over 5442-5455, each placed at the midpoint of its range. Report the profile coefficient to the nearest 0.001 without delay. 0.032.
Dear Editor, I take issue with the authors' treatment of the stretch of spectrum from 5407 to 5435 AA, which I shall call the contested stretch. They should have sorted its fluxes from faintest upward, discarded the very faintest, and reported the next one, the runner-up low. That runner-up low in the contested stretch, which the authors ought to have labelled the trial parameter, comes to 11.5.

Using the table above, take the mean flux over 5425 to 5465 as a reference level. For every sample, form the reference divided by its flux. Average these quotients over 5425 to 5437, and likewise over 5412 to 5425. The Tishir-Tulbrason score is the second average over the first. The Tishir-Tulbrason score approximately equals 0.98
